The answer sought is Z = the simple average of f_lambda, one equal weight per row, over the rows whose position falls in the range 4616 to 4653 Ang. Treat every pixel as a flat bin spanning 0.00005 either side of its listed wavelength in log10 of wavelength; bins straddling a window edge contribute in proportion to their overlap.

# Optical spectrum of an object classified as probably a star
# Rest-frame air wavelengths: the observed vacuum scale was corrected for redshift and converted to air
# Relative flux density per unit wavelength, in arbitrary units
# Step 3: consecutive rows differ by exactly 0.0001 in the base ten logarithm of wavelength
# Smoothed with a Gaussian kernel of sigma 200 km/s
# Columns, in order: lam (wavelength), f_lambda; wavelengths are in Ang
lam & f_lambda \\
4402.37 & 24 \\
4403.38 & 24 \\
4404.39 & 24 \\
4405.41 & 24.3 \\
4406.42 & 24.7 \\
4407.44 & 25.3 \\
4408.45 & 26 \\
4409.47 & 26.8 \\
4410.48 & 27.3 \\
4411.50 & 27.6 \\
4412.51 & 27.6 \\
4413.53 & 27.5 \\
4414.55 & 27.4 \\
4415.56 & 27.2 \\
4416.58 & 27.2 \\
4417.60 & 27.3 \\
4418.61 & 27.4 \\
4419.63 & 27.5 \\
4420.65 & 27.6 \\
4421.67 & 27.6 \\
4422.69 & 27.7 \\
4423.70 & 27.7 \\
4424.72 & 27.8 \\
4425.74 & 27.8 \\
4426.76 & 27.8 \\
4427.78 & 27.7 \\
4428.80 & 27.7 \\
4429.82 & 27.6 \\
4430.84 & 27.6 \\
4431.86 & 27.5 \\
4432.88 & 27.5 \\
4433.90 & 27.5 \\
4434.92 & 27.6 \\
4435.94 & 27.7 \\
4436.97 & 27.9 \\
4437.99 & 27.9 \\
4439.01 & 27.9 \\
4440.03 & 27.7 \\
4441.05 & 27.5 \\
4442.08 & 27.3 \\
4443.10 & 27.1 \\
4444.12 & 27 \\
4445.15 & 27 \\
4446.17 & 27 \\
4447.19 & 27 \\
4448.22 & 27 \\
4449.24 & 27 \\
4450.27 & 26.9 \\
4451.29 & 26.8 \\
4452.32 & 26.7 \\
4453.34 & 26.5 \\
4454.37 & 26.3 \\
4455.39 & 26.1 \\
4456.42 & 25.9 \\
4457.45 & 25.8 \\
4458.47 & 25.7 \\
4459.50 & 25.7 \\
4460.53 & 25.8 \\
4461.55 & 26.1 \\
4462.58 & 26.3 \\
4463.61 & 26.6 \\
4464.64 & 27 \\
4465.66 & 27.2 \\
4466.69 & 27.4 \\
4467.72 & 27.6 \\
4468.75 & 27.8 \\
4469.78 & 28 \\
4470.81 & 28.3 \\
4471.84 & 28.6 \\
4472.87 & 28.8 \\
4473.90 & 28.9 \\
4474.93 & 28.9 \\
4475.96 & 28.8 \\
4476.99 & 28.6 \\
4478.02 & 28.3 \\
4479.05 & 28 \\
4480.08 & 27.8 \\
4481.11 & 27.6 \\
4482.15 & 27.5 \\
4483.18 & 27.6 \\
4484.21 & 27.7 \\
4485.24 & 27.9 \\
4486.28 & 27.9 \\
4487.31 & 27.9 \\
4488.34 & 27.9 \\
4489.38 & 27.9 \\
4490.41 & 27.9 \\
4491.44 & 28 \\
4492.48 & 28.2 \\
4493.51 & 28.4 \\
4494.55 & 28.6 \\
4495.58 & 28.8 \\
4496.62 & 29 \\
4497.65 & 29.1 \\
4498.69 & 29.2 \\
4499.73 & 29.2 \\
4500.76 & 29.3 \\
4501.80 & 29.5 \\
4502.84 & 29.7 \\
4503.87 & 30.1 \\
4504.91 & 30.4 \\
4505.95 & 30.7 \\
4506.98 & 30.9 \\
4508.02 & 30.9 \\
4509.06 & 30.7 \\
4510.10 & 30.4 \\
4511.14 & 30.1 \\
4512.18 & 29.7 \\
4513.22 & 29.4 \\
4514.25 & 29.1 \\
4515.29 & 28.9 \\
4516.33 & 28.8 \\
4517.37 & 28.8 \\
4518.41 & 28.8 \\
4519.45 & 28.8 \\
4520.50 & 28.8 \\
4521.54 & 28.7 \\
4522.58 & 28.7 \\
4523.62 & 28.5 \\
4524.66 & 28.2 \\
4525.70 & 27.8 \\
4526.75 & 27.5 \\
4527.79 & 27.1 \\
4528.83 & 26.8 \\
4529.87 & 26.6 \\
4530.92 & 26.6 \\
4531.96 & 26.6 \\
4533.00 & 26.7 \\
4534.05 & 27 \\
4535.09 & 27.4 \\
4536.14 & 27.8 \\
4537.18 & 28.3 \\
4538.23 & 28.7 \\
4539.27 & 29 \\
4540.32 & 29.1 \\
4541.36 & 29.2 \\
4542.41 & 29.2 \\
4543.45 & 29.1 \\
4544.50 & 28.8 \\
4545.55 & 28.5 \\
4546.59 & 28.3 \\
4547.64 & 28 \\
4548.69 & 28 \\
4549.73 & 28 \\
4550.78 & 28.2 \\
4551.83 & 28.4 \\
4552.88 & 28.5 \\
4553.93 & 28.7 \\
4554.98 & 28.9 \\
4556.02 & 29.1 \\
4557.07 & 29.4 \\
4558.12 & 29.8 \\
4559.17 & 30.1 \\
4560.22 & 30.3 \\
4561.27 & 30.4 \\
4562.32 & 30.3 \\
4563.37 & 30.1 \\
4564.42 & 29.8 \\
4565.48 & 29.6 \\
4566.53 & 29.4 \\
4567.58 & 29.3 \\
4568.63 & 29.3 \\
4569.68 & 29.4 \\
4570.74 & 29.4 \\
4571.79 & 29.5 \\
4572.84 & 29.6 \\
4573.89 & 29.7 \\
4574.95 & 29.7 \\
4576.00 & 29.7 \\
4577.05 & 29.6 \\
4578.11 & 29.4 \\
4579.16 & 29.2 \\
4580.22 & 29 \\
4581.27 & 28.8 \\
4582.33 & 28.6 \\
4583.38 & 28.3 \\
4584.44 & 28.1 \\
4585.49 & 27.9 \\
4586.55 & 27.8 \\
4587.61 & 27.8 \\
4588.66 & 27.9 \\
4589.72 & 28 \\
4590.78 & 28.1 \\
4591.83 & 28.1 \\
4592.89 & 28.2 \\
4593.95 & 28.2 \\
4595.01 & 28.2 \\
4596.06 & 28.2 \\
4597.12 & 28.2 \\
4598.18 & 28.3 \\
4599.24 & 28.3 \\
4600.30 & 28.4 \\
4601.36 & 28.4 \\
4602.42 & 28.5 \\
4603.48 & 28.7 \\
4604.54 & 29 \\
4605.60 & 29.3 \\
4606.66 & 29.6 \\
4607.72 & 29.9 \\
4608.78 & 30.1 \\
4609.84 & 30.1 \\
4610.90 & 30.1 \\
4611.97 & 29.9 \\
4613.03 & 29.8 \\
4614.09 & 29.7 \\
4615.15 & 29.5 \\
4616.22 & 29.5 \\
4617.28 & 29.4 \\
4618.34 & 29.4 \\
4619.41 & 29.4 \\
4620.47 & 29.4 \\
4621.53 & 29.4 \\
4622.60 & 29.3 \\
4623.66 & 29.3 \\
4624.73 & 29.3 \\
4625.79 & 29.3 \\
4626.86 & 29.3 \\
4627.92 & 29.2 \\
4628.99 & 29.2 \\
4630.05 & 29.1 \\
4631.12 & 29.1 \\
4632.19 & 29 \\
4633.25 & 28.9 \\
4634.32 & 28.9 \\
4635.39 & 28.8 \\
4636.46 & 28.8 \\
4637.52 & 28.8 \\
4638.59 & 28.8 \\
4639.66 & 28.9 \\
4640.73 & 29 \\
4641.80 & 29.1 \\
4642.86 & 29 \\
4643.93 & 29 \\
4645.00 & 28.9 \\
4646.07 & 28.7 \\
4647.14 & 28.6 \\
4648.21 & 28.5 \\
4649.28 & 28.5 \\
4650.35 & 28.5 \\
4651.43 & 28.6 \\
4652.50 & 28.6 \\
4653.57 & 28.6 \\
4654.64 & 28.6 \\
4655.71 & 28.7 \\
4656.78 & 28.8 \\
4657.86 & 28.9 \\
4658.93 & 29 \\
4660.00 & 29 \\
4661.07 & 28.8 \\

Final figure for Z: 29.0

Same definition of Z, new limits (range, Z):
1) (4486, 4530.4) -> 28.9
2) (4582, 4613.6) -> 28.7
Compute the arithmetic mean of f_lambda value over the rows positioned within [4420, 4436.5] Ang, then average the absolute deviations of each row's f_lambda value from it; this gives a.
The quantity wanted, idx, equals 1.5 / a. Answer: 17.1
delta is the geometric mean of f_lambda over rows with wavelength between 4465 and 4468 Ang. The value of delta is 27.4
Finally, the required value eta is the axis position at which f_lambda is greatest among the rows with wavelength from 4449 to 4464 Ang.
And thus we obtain 4449.24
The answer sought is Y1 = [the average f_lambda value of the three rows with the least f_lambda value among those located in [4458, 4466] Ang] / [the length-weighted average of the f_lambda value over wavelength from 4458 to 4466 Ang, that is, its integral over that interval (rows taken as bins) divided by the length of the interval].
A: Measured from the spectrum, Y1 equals 0.979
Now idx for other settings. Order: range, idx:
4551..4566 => 2.5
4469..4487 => 3.5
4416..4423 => 10.2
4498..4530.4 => 1.7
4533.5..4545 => 2.3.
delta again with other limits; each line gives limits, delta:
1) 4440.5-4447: 27.1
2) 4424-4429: 27.8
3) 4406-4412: 26.3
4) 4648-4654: 28.5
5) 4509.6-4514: 29.9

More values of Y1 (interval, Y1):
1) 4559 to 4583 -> 0.974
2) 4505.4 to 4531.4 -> 0.924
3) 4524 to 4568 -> 0.932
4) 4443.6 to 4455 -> 0.987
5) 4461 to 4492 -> 0.946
